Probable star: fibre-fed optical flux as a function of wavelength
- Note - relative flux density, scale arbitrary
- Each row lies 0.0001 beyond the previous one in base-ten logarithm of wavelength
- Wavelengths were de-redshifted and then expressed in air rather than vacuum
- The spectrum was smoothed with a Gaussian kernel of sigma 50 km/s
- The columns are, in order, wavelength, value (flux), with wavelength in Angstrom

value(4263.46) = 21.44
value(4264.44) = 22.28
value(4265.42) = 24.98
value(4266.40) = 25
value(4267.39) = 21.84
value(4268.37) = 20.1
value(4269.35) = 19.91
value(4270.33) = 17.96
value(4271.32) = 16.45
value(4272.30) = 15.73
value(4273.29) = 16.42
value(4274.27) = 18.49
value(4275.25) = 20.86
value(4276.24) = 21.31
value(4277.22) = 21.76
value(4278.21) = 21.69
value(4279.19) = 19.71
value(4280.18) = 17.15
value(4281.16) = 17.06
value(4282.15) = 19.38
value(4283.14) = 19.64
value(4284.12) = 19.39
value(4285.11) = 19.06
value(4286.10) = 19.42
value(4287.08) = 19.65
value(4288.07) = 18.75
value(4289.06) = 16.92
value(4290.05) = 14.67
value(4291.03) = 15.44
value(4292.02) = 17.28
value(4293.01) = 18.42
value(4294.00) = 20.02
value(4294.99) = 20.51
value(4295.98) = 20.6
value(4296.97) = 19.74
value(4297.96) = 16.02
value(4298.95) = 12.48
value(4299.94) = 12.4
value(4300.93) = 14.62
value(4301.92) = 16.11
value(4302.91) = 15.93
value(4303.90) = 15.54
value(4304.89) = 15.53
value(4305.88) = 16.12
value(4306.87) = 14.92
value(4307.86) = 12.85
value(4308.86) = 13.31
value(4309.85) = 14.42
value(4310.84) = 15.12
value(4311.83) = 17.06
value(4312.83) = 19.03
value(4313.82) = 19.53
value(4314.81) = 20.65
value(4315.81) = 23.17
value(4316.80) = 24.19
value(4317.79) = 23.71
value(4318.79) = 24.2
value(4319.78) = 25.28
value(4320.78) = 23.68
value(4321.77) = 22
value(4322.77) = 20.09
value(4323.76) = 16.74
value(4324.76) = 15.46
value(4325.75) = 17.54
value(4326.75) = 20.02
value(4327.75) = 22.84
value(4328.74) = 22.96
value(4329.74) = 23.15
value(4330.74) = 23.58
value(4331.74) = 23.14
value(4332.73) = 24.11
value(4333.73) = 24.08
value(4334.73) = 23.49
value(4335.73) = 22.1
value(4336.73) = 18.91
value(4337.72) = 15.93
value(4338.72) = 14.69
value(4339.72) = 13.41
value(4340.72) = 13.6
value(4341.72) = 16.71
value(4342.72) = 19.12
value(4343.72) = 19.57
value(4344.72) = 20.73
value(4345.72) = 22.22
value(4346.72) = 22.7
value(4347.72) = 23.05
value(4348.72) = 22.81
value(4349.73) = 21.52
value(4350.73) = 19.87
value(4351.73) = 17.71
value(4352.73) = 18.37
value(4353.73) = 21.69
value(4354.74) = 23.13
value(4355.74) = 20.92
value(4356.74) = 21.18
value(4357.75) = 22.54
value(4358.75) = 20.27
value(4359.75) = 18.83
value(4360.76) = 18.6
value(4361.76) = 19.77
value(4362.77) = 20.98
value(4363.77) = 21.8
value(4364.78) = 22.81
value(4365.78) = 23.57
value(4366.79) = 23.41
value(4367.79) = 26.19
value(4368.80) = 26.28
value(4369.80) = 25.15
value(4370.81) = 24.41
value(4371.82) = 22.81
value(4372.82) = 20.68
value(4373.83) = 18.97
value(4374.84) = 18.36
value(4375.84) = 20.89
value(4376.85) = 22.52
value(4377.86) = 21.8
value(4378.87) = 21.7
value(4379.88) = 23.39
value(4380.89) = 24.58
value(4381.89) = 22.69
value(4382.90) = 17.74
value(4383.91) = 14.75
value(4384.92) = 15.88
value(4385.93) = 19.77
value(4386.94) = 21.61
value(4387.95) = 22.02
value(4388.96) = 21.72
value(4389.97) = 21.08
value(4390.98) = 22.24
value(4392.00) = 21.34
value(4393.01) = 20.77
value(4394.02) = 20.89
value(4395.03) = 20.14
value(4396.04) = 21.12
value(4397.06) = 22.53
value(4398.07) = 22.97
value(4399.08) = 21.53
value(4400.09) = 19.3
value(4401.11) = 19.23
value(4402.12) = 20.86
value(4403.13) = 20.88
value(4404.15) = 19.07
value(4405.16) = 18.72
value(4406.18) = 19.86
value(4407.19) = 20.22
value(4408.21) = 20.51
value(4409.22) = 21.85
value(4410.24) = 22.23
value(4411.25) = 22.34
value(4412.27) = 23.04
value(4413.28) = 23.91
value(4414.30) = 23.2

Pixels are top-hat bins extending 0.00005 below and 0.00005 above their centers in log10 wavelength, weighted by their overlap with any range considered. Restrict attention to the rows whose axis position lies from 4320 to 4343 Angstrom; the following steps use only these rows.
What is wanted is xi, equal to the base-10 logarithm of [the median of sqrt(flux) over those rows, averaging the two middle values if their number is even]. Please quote 0.651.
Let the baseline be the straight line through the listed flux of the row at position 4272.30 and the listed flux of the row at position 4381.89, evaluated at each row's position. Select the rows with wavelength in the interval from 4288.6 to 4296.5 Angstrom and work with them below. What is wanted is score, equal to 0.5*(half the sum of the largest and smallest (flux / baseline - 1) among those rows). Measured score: 0.016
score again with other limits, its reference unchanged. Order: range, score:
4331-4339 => -0.008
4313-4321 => 0.103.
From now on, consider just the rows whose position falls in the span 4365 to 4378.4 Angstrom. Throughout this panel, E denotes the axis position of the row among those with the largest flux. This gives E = 4368.80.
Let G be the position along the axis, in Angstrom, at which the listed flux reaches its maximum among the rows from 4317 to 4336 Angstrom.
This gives 4319.78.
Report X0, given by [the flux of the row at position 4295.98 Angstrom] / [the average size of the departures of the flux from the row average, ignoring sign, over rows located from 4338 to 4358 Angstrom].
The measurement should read 8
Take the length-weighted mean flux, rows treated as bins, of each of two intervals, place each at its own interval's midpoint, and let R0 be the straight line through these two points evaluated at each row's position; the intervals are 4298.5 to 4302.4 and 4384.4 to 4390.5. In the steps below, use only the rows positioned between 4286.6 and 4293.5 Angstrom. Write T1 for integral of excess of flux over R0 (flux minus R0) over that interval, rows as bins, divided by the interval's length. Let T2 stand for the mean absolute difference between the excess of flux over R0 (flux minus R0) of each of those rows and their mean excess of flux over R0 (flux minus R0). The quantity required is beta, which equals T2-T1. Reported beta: -2.7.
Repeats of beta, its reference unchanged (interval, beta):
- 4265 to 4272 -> -6.4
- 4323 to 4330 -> -1.2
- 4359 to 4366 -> -0.8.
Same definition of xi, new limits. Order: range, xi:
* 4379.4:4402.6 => 0.662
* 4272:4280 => 0.654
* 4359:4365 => 0.655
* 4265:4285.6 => 0.647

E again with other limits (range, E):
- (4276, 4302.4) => 4277.22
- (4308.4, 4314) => 4313.82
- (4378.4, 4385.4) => 4380.89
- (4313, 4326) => 4319.78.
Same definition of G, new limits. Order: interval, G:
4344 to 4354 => 4347.72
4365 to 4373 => 4368.80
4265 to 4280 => 4266.40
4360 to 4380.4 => 4368.80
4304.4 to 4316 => 4315.81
